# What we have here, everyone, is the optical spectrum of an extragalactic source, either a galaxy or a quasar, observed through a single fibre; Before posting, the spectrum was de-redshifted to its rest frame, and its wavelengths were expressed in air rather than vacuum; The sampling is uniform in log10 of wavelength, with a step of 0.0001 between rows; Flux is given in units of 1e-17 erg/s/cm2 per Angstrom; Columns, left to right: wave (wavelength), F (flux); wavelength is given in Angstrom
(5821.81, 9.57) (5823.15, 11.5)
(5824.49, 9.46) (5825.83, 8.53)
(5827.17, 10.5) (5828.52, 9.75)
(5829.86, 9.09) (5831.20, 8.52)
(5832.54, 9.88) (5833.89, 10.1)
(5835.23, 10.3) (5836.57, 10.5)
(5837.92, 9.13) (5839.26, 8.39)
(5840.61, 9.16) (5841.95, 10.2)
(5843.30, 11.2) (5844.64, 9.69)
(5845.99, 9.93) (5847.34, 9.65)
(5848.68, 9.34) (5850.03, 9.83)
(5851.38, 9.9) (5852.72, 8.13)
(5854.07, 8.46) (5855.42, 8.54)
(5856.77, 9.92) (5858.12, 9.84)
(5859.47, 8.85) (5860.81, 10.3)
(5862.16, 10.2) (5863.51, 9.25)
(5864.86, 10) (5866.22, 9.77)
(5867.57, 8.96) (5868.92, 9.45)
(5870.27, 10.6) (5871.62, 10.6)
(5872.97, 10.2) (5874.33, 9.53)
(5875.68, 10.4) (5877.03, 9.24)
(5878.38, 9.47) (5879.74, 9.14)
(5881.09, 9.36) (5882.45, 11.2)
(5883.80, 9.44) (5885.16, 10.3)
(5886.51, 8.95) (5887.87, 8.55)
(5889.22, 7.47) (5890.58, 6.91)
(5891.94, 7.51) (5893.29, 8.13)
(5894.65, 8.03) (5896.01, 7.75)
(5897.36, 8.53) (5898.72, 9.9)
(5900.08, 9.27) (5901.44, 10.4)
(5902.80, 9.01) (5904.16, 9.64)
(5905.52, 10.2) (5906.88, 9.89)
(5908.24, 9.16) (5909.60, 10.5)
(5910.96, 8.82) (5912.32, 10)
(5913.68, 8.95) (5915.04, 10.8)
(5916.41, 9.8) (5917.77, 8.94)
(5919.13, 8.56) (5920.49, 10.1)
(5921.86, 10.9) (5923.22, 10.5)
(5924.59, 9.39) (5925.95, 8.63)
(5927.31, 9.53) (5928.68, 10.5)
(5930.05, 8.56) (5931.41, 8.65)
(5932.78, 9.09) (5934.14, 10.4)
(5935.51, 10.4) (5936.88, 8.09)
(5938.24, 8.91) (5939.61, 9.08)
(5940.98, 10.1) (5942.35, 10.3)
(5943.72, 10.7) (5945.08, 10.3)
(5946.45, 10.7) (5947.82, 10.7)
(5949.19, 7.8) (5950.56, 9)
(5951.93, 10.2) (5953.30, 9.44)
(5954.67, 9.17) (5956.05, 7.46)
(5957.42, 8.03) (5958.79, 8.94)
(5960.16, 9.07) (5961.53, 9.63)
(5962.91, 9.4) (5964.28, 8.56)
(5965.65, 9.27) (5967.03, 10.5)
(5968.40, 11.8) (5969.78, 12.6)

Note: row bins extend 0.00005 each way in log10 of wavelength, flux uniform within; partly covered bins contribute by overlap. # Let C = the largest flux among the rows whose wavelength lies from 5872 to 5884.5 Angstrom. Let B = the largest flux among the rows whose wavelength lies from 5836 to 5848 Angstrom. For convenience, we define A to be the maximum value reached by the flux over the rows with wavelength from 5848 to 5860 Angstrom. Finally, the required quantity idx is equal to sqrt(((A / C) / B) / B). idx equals 0.0840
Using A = 9.92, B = 11.2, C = 11.2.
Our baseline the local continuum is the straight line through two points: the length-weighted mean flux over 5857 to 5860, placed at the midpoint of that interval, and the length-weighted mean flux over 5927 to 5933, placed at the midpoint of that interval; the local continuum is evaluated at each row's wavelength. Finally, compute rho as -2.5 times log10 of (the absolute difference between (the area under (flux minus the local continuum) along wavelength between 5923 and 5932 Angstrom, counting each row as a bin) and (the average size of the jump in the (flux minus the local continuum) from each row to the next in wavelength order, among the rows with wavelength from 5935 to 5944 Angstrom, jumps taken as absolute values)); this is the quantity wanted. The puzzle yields 3.7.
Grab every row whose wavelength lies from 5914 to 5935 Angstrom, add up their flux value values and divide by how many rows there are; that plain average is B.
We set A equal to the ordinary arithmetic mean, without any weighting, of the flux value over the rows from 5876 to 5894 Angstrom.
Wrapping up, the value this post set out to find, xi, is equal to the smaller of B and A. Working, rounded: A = 8.9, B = 9.62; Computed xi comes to 8.9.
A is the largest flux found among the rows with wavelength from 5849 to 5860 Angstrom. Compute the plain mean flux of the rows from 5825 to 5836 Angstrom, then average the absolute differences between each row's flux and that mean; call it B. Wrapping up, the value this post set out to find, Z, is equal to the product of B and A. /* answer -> 6.5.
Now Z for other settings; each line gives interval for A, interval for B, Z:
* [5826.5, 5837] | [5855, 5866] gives 5.8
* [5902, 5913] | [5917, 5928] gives 7.3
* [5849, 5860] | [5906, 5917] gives 5.7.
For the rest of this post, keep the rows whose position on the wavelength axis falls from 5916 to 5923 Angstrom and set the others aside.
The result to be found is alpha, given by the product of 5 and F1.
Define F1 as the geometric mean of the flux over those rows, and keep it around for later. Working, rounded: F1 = 9.6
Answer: 48.1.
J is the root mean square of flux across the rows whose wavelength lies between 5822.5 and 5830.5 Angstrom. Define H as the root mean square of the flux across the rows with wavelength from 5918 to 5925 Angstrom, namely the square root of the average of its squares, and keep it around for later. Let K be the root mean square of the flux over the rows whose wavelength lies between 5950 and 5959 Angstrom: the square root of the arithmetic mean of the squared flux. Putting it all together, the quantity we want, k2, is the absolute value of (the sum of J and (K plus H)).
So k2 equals 28.7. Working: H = 9.9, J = 9.9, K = 8.9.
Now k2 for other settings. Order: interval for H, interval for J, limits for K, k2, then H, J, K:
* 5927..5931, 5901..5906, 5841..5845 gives 29.8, 9.6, 9.8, 10.4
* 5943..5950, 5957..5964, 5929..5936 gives 28.6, 10.1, 9.0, 9.5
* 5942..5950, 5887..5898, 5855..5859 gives 27.5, 10.1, 7.9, 9.5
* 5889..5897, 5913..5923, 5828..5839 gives 27.1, 7.6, 9.8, 9.7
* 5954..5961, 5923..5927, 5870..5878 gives 28.2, 8.6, 9.5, 10.1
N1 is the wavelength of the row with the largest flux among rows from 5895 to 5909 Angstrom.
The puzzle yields 5901.44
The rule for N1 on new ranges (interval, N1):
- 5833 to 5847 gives 5843.30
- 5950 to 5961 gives 5951.93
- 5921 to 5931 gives 5921.86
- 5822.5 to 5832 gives 5823.15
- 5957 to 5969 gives 5968.40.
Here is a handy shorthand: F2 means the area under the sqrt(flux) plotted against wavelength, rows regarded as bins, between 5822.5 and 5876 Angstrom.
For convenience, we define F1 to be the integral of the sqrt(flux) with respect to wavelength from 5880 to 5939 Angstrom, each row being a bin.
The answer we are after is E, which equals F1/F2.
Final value 1.1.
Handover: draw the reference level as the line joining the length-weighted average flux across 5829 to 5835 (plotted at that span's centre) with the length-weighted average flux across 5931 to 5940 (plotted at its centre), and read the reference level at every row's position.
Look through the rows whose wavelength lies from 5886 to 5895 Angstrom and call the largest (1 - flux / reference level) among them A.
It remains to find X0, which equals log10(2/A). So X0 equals 0.88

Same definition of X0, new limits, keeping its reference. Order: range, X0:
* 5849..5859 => 1.16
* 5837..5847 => 1.25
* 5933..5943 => 1.20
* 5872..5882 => 1.90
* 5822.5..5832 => 1.29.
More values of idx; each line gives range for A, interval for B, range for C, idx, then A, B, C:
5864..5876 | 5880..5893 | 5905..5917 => 0.0885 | 10.6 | 11.2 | 10.8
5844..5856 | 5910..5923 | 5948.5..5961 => 0.0905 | 9.93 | 10.9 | 10.2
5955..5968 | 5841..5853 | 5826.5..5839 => 0.0893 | 10.5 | 11.2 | 10.5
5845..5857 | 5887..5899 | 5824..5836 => 0.0982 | 9.93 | 9.9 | 10.5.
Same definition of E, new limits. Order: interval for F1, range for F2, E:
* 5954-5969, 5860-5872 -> 1.2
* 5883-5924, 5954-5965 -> 3.8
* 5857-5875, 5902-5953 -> 0.4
